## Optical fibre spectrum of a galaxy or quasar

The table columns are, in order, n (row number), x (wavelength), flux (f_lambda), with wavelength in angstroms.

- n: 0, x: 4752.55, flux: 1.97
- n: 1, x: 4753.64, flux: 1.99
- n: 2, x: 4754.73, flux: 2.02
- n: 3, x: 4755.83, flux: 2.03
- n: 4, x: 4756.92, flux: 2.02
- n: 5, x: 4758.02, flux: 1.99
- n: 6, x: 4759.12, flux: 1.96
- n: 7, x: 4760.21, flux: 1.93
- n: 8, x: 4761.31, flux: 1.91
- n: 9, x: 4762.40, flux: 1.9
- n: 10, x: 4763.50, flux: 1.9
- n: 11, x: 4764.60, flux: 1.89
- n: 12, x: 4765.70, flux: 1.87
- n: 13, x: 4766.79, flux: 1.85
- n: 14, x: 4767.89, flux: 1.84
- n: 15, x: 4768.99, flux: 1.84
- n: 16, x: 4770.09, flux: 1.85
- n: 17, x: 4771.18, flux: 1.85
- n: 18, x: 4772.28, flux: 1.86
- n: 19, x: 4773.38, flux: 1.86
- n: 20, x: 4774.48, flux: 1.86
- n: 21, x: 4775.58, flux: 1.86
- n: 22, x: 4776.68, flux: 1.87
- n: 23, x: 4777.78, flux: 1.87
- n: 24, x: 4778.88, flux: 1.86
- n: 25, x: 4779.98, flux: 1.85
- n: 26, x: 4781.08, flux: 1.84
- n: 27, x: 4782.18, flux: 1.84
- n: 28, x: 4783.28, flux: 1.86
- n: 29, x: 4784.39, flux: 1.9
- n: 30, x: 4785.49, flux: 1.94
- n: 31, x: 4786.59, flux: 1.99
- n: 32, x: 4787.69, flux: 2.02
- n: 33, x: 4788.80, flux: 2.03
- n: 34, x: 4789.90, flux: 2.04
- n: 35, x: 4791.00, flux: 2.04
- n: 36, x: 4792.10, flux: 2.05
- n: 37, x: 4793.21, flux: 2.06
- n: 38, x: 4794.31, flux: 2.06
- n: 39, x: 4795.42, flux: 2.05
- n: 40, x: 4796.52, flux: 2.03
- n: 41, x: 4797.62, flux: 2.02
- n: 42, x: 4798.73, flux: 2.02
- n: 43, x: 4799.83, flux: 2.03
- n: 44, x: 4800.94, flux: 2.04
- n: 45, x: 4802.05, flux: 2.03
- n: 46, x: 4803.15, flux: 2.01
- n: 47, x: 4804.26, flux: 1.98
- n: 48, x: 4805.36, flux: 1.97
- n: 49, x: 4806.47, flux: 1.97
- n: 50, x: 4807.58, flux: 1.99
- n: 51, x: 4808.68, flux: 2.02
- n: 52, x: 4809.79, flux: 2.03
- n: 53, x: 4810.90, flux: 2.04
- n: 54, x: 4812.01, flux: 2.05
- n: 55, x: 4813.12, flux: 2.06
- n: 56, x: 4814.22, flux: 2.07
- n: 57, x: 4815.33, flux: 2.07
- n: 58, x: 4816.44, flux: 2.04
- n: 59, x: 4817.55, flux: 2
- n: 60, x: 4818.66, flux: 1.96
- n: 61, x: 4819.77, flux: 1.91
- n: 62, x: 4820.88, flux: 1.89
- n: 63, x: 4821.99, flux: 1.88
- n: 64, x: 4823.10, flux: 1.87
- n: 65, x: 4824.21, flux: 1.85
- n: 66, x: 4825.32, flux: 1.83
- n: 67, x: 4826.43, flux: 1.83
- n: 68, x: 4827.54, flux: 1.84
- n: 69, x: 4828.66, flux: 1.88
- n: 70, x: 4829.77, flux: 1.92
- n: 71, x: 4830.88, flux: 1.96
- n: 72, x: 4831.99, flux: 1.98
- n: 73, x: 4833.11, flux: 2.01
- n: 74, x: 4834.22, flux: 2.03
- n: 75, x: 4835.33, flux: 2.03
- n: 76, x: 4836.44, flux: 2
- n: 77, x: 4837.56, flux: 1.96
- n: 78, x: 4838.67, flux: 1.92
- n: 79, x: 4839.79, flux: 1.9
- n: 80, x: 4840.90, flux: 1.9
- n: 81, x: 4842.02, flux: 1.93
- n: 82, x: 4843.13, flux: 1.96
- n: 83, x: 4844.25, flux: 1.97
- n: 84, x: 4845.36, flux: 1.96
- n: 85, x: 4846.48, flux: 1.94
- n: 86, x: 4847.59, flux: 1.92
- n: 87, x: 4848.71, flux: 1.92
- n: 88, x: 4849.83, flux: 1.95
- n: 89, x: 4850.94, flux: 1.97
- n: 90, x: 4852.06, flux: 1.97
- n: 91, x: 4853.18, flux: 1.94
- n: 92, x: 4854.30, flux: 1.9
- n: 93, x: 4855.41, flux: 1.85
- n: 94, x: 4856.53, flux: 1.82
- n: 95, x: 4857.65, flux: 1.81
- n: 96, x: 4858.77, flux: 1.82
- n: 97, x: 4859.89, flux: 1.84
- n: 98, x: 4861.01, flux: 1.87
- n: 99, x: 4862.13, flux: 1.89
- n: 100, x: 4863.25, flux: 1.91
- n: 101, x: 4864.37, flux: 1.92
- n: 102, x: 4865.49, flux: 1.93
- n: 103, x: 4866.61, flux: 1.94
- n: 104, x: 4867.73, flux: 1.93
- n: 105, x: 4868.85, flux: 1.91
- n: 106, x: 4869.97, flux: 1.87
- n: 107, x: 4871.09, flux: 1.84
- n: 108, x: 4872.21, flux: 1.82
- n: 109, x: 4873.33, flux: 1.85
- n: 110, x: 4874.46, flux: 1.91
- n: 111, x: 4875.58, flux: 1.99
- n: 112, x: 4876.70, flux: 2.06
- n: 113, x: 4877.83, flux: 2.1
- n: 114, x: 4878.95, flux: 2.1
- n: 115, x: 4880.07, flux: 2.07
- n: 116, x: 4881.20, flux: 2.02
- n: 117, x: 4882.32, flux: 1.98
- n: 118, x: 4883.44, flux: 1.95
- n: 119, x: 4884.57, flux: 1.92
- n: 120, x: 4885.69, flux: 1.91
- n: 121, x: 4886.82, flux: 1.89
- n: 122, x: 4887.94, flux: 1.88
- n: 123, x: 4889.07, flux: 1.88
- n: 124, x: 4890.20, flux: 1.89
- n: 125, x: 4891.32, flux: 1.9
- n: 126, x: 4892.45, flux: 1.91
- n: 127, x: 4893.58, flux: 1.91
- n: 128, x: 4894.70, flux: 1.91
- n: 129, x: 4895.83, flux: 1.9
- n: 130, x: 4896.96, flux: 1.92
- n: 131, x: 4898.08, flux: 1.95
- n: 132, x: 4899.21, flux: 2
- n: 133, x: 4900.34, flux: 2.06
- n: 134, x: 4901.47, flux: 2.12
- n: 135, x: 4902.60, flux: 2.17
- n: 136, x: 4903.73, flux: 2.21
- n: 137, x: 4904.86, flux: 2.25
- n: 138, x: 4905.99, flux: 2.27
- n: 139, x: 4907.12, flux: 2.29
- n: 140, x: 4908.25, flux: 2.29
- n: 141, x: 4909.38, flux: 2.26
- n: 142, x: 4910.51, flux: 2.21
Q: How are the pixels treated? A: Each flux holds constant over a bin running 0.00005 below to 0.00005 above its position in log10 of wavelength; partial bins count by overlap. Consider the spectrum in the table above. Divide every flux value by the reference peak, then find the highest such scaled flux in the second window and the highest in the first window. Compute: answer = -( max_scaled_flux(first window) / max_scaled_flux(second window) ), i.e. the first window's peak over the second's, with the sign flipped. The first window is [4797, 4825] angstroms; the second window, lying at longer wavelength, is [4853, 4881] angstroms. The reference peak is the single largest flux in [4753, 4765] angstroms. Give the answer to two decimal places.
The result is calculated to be -0.99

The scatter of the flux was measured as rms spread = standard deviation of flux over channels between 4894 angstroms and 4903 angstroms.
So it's 0.10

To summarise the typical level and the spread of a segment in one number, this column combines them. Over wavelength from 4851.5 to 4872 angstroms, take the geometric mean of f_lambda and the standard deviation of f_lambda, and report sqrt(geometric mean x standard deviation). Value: 0.30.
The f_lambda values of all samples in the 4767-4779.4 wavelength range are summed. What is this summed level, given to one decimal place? 20.4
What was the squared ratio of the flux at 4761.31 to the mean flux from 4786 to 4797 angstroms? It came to 0.88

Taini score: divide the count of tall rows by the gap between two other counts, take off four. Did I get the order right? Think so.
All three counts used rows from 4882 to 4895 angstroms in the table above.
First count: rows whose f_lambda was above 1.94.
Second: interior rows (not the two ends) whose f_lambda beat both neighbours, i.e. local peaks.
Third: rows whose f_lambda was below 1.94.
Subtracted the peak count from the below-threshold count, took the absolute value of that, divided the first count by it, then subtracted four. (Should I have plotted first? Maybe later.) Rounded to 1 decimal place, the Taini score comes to -3.8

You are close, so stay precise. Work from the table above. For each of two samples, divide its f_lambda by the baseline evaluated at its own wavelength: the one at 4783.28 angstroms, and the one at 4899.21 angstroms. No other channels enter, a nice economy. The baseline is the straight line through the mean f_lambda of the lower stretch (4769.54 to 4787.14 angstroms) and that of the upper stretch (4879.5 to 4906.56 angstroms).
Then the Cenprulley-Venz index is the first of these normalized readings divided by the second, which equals 0.99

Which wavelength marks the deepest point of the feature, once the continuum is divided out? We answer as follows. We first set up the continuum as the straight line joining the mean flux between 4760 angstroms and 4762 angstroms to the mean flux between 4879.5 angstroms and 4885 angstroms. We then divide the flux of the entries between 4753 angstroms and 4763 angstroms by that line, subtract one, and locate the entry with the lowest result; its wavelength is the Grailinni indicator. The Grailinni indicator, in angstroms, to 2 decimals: 4762.40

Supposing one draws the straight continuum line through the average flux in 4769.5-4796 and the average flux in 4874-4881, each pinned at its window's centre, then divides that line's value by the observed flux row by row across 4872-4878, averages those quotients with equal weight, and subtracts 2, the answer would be -0.96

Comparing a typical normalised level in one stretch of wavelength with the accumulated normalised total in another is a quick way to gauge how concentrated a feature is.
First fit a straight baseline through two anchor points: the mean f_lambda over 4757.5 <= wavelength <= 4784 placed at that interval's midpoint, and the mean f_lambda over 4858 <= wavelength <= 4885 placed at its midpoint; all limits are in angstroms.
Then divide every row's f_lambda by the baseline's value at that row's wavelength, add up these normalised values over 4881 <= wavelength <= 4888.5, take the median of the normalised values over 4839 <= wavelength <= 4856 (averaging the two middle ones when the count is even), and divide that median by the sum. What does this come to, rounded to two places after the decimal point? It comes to 0.14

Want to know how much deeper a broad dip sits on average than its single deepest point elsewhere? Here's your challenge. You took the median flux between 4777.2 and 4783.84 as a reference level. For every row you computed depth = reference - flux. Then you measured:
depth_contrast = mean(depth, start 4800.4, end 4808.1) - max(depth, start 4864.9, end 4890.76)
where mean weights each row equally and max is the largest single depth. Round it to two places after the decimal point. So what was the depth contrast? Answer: -0.18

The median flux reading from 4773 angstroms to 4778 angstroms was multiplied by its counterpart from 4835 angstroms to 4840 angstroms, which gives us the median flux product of 3.65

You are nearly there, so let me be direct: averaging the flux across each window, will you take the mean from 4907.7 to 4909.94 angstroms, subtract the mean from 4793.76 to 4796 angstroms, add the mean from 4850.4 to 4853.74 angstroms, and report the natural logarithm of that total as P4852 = 0.78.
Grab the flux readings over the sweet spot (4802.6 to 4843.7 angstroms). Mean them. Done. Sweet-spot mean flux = 1.96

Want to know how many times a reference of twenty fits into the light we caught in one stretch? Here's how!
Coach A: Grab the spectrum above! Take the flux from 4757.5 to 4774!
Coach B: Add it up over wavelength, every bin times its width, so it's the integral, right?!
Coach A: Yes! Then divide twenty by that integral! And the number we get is 0.64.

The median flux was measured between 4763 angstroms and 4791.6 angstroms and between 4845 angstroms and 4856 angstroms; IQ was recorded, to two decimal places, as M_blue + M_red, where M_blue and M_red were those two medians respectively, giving 3.80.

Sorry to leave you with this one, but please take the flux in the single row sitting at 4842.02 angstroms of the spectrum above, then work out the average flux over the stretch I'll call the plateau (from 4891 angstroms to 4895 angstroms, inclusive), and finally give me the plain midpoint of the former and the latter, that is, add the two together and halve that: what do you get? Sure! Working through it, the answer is 1.92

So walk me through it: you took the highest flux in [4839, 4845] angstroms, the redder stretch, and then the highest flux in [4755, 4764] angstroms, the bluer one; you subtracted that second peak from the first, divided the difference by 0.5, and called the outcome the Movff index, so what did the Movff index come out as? -0.12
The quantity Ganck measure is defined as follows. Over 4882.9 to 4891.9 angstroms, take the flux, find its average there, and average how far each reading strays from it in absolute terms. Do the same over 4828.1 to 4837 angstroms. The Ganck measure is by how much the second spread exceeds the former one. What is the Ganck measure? 0.024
